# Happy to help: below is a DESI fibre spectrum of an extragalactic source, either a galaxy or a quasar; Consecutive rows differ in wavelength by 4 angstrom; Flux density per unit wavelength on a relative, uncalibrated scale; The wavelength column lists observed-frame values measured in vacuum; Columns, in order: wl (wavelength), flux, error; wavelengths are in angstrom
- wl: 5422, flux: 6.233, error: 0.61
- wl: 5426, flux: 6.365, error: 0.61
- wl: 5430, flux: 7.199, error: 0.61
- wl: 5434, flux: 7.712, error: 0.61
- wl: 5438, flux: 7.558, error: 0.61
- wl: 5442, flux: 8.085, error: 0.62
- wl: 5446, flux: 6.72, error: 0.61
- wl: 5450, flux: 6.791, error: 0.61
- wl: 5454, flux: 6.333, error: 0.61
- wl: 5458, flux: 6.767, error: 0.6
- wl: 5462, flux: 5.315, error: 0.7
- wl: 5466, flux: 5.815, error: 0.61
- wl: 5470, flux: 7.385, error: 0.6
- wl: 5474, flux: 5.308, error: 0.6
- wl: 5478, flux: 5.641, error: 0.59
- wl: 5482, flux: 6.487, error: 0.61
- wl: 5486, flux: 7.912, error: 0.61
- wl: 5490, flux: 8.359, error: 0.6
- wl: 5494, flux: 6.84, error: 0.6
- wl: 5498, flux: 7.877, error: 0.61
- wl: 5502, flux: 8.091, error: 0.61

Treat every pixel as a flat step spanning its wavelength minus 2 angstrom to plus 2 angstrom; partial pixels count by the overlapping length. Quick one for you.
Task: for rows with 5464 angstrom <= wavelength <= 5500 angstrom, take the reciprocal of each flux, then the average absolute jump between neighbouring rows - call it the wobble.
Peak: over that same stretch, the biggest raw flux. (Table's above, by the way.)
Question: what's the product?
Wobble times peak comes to 0.21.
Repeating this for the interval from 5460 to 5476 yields 0.26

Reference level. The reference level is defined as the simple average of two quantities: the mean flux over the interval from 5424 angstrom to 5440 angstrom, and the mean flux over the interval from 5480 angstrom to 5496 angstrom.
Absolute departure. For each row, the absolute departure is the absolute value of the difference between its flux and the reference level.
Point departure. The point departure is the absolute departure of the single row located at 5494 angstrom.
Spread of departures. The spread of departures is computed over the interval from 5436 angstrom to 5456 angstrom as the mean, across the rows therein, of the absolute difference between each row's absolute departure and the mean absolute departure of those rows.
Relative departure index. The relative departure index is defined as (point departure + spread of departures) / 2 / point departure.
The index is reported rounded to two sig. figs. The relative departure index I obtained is 0.72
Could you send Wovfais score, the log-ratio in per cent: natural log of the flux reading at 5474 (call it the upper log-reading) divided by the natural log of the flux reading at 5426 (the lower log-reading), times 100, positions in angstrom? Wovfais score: 90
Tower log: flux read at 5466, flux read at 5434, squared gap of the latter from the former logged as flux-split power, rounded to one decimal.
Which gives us 3.6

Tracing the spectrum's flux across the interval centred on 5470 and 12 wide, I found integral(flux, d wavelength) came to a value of 74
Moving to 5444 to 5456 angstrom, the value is 79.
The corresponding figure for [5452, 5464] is 74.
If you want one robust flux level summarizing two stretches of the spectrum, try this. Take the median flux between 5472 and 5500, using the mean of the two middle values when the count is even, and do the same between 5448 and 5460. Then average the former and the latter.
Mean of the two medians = 6.80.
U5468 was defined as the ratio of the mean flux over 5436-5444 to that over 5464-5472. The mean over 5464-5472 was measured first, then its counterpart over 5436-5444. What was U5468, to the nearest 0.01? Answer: 1.19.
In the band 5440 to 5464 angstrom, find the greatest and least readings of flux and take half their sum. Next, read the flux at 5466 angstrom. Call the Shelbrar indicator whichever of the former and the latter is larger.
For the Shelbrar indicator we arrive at 6.7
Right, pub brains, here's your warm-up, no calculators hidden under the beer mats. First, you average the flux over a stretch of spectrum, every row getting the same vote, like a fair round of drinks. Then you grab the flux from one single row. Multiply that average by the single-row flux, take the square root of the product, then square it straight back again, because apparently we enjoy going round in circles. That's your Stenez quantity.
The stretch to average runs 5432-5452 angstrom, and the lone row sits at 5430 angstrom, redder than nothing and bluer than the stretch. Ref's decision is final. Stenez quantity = 53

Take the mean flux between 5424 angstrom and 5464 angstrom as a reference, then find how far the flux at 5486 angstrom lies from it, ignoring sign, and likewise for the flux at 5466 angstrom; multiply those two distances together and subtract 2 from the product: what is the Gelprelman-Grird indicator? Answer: -0.90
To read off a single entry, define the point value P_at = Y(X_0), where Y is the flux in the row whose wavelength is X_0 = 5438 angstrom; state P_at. 7.558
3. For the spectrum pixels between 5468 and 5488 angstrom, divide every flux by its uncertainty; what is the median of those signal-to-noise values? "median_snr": 10.6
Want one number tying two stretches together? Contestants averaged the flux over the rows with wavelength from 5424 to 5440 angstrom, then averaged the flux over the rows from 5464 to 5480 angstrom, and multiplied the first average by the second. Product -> 44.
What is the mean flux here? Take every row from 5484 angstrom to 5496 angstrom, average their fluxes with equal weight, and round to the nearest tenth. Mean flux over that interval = 7.7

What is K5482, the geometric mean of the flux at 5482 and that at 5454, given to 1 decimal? 6.4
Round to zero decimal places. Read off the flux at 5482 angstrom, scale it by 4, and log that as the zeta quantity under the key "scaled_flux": 26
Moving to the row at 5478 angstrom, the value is 23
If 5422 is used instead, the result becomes 25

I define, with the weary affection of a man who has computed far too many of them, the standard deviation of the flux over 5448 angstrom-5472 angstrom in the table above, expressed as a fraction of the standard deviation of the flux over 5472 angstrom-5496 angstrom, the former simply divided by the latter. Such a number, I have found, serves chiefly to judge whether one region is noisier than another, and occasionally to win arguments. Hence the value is 0.62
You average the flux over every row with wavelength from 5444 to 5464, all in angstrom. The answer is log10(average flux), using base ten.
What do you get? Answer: 0.805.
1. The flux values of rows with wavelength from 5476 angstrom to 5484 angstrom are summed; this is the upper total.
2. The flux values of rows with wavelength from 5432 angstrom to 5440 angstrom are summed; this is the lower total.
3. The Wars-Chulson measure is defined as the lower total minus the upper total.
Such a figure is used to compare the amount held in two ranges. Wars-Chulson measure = 3.1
